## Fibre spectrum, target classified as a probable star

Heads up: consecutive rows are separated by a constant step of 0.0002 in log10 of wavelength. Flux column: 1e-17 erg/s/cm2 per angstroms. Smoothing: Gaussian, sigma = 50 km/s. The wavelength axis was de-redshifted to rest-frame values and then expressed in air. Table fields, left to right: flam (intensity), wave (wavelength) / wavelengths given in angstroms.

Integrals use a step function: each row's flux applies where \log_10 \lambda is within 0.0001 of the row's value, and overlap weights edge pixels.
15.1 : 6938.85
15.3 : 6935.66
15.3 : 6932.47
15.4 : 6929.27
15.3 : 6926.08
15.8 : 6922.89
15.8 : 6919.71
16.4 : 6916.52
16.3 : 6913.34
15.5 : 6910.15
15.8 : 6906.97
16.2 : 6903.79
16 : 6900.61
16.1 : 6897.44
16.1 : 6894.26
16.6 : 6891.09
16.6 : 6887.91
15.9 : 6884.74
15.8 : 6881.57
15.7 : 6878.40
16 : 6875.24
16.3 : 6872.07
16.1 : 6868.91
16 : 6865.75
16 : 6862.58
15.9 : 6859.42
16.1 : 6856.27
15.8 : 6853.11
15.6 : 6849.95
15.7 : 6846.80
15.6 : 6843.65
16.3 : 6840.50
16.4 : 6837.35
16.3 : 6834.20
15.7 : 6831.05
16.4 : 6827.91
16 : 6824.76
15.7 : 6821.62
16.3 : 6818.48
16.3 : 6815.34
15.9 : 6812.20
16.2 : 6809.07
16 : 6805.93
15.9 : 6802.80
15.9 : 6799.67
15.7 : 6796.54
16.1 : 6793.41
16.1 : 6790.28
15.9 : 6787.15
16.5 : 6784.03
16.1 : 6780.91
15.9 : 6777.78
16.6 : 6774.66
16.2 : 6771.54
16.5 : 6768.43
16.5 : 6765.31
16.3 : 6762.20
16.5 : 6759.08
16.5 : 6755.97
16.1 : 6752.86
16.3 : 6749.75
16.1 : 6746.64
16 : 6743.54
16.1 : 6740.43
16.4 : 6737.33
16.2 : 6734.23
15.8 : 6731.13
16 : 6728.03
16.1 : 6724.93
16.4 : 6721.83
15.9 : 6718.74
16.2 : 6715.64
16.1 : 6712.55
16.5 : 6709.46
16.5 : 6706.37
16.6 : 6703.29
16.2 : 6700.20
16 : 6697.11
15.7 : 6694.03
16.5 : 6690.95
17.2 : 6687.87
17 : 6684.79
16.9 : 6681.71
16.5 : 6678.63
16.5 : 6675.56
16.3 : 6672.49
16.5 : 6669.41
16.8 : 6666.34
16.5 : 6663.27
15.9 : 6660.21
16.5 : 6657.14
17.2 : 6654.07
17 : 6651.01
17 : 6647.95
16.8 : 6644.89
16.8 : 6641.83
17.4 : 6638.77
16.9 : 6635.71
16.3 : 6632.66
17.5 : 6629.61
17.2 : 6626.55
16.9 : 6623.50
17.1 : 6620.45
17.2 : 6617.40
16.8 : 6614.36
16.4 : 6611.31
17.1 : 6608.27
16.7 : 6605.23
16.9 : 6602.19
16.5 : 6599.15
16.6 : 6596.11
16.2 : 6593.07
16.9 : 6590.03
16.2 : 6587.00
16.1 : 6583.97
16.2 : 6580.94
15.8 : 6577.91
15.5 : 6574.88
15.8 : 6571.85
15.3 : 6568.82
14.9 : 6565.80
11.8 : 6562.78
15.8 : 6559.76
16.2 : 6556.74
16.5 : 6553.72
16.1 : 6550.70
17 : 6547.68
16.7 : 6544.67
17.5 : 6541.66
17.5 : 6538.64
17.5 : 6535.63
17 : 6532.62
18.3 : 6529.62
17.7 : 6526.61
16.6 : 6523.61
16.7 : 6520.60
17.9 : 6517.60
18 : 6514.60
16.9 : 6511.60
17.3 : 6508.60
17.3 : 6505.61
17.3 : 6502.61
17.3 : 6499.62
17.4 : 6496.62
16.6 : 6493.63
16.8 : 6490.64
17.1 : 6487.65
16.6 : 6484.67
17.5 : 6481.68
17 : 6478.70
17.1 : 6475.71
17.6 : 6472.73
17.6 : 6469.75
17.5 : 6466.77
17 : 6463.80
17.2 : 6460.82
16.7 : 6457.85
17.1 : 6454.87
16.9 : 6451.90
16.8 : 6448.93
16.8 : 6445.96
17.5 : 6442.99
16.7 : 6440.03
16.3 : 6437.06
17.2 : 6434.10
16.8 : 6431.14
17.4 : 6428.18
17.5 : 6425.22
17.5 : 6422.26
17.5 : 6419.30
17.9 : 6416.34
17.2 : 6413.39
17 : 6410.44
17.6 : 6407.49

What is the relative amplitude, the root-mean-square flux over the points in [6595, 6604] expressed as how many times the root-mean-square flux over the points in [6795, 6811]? 1.05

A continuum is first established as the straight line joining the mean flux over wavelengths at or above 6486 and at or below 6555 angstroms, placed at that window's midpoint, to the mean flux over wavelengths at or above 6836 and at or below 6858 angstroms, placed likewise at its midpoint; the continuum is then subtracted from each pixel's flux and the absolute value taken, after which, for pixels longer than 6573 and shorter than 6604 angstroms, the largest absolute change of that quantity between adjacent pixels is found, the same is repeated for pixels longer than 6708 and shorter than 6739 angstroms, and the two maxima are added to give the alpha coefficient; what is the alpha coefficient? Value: 1.2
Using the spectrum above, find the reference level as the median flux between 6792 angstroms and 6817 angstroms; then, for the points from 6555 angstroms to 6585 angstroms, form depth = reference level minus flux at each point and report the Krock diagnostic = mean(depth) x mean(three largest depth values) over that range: 1.2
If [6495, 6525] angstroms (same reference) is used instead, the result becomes 1.0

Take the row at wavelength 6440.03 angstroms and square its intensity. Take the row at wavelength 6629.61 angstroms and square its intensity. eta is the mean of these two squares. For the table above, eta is 293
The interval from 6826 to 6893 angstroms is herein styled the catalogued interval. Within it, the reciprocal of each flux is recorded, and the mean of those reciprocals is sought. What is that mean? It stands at 0.0624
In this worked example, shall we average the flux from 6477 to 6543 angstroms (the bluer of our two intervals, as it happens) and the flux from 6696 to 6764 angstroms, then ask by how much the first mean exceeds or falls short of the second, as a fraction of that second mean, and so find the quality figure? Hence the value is 0.064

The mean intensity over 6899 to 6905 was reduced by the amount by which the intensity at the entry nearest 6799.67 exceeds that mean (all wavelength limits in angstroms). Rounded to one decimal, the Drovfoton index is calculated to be 16.3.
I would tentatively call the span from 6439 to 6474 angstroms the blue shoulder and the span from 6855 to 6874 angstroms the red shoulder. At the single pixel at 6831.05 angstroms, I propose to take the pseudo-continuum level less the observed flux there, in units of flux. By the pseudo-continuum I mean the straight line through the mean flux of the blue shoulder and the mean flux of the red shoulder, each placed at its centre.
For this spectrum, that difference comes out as 0.5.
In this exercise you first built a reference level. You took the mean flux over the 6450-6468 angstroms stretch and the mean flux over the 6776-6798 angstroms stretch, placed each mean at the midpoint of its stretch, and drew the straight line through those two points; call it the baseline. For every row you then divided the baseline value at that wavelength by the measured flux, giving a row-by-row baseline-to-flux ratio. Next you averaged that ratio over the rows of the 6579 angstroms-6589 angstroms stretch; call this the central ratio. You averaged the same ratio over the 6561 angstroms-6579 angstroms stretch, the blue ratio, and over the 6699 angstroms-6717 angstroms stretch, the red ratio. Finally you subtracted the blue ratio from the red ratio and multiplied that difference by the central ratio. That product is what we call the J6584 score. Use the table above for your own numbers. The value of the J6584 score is -0.15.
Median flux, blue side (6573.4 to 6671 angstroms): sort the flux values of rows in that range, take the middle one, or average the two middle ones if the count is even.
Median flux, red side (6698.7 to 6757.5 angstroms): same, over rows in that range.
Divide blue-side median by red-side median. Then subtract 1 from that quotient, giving 0.037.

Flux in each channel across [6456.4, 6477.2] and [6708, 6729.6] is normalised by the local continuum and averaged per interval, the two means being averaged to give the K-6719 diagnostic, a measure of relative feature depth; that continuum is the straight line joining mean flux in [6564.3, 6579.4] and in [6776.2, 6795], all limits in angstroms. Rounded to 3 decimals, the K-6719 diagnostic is 1.078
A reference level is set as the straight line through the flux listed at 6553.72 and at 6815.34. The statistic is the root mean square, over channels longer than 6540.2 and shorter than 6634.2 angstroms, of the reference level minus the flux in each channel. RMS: 1.0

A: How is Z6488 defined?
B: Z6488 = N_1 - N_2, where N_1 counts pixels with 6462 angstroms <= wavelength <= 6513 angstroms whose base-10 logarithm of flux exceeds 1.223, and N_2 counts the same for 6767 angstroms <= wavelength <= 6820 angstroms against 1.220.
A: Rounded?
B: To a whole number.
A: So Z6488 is 14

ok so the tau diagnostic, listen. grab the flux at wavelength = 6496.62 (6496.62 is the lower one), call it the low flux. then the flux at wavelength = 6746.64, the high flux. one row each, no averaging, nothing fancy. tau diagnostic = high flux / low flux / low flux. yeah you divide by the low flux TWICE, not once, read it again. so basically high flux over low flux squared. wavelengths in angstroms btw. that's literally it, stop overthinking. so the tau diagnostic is 0.053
